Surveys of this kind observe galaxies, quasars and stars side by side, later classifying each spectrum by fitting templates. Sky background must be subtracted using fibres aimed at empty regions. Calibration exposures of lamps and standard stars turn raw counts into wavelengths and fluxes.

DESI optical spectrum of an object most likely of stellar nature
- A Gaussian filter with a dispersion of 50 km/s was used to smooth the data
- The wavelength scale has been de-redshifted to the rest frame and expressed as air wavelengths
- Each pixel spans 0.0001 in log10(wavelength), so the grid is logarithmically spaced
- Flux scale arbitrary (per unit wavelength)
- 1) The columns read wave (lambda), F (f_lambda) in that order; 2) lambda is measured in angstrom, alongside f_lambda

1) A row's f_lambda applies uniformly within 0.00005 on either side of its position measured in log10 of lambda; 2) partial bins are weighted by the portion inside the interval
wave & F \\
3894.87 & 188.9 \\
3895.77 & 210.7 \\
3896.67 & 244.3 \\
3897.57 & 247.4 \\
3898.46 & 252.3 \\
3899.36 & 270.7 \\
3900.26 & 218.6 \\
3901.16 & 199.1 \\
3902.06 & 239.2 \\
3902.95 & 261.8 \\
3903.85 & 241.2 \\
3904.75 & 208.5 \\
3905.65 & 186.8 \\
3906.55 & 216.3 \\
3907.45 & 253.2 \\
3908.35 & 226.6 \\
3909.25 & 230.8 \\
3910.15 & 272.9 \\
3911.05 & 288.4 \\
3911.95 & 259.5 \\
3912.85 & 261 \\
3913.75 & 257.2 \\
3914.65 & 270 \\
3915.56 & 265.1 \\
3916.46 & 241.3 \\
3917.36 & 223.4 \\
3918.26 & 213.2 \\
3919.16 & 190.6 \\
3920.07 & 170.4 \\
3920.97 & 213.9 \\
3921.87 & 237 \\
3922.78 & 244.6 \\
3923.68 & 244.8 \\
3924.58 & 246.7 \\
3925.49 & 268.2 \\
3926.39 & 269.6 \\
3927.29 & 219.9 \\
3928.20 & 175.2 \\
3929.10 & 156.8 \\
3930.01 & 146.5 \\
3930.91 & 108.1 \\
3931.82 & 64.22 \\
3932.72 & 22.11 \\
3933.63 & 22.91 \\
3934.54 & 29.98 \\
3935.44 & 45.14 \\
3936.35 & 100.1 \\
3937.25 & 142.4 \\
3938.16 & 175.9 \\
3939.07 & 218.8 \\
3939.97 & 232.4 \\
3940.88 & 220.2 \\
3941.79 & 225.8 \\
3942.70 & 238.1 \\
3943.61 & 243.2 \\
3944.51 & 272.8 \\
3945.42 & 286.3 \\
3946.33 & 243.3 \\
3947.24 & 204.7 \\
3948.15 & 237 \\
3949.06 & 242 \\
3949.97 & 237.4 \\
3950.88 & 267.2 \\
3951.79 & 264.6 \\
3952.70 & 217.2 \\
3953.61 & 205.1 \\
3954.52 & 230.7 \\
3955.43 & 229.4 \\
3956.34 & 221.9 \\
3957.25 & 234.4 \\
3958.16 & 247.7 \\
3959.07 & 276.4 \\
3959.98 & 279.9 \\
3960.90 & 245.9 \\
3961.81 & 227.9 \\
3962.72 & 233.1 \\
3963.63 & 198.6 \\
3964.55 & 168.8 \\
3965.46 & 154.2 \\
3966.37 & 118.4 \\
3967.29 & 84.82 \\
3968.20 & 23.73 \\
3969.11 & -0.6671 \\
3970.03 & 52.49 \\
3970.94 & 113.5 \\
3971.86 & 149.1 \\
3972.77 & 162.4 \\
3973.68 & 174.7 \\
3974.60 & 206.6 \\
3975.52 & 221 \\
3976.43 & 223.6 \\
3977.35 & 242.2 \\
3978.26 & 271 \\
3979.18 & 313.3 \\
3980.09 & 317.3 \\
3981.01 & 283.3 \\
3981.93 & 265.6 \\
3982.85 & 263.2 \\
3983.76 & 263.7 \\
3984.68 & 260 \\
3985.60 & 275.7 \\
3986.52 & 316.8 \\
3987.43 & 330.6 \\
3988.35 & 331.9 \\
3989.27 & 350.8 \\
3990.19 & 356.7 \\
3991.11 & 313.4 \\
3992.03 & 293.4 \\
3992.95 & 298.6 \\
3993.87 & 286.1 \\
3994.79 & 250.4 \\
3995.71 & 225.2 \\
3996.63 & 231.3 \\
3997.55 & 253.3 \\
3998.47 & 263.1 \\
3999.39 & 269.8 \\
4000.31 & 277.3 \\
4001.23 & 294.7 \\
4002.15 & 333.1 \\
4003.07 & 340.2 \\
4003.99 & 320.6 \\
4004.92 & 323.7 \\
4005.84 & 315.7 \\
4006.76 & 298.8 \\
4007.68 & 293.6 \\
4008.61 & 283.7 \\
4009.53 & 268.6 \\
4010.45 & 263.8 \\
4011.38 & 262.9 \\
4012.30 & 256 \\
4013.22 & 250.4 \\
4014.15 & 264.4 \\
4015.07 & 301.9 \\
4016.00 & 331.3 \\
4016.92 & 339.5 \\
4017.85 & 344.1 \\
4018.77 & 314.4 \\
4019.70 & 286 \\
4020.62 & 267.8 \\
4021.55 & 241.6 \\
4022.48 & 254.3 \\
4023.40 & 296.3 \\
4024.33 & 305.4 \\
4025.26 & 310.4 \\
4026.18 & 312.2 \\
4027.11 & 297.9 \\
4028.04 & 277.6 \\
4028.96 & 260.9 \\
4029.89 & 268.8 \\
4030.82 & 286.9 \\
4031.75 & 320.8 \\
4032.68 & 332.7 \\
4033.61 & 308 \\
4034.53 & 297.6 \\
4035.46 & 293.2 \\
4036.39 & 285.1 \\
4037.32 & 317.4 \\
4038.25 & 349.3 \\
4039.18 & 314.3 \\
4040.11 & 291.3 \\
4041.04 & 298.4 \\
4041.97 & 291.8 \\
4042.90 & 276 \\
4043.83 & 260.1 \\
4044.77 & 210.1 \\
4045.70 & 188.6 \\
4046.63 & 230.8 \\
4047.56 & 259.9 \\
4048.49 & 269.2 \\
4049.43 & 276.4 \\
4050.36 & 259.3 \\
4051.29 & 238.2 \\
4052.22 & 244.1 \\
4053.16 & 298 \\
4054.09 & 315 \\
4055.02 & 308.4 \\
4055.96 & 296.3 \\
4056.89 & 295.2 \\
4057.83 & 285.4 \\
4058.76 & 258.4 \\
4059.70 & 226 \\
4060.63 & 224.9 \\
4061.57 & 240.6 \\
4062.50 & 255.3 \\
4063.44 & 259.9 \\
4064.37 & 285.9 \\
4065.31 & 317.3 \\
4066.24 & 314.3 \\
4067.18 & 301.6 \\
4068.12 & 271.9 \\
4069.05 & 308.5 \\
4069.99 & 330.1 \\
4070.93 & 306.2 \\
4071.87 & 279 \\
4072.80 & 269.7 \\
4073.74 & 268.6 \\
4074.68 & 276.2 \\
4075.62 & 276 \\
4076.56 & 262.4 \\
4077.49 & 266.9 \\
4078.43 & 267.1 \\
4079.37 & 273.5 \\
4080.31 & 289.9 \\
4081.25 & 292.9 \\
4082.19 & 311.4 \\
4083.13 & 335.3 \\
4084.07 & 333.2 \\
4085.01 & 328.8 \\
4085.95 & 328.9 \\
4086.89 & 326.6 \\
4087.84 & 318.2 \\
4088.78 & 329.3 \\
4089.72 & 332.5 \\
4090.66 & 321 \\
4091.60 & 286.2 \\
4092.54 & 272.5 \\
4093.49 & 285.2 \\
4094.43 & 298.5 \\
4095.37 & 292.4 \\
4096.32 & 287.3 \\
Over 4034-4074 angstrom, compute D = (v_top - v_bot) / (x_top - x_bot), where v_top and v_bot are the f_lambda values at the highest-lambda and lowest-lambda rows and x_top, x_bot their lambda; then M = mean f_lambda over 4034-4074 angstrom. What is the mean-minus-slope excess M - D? 279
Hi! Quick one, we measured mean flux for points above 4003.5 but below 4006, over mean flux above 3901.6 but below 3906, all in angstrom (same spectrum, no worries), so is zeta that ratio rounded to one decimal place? 1.4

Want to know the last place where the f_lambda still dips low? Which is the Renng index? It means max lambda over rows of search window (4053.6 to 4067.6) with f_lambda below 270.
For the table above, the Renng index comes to 4063.44 angstrom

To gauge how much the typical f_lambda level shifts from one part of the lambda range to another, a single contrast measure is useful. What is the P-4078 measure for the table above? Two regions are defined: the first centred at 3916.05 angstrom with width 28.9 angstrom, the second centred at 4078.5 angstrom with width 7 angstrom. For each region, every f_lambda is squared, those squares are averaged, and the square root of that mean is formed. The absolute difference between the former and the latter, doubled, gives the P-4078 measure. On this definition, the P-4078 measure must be 84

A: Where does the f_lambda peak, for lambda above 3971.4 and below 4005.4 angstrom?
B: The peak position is 3990.19 angstrom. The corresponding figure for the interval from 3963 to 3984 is 3980.09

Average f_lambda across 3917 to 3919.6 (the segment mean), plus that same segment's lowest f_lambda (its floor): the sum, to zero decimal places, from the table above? 400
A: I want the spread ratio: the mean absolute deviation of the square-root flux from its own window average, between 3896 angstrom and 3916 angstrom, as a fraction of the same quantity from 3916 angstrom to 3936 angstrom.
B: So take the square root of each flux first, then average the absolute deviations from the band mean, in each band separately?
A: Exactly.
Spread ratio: 0.21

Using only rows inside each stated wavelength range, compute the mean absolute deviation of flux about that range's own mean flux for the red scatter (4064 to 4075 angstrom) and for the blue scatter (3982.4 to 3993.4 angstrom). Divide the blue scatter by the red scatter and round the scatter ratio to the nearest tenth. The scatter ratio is 1.5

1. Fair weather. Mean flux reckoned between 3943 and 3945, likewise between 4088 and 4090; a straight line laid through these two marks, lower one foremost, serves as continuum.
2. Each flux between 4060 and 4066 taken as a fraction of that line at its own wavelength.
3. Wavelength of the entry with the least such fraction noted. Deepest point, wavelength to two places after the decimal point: 4060.63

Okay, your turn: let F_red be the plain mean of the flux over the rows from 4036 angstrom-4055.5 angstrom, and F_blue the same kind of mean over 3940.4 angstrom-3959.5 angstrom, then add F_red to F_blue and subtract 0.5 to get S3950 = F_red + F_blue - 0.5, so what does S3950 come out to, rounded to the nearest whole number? 515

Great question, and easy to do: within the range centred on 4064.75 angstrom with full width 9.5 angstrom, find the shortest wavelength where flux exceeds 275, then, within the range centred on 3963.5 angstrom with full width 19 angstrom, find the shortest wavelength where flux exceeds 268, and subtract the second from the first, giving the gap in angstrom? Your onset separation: 105.3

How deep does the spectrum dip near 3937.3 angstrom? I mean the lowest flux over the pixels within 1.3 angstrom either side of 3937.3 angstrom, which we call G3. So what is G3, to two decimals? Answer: 100.10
